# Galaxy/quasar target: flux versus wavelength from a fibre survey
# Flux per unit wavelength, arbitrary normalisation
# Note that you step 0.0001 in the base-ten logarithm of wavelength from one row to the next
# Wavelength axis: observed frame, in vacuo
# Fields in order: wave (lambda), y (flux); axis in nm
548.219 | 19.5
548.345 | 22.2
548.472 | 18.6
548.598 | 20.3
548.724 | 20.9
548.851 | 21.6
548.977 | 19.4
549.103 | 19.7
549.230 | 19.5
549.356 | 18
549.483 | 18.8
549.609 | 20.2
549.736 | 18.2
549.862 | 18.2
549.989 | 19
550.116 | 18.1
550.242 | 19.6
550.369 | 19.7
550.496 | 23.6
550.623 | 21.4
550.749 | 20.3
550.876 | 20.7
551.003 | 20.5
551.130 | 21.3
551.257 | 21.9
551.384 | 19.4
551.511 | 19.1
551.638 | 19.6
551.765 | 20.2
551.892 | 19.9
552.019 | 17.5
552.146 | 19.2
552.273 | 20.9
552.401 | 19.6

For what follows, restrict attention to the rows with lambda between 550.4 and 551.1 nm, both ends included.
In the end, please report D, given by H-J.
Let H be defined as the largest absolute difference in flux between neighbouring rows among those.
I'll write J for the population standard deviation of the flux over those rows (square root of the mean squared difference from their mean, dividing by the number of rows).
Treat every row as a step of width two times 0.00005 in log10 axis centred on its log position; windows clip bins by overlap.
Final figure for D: 1.0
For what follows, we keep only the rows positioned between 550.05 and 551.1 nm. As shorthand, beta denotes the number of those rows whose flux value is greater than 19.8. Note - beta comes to 5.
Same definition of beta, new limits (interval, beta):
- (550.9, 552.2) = 5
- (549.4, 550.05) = 1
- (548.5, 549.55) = 3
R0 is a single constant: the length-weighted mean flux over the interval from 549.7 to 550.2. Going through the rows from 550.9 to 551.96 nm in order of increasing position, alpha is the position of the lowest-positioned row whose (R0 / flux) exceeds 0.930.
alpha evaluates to 551.384 nm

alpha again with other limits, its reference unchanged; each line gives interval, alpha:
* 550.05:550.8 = 550.116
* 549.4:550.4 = 549.483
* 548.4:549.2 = 548.472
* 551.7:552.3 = 552.019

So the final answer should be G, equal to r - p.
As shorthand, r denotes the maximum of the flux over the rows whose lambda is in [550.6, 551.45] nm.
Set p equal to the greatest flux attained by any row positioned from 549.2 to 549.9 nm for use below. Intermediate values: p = 20.2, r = 21.9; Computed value 1.70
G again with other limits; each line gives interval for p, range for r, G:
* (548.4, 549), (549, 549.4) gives -1.90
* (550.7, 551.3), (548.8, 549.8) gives -0.30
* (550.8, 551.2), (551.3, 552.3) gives -0.40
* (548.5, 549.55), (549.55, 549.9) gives -1.40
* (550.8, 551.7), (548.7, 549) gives -0.30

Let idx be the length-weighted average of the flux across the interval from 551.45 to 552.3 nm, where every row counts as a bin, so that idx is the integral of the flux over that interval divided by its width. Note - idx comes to 19.44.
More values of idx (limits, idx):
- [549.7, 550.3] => 18.65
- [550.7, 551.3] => 20.91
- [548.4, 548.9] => 20.32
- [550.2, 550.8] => 20.98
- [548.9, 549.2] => 19.66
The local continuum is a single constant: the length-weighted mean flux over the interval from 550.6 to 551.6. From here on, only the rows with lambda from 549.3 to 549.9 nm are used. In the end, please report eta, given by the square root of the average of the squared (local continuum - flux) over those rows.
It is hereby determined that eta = 2.01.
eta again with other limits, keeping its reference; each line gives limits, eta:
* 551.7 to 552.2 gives 1.69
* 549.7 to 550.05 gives 2.09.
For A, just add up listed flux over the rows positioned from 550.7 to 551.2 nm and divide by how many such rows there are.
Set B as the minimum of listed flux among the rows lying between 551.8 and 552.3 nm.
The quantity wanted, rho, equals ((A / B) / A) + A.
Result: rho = 20.8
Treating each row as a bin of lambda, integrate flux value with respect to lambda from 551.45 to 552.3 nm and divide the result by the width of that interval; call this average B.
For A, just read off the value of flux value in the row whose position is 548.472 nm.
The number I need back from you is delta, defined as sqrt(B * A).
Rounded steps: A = 18.6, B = 19.4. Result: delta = 19.0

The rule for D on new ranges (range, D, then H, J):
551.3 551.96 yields 0.2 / 0.6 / 0.4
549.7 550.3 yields 0.9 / 1.5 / 0.6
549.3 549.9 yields 1.2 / 2.0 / 0.8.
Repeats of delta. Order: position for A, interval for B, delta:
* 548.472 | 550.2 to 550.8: 19.8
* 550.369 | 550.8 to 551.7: 20.0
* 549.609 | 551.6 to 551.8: 20.0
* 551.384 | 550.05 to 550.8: 19.9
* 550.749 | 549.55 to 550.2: 19.5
